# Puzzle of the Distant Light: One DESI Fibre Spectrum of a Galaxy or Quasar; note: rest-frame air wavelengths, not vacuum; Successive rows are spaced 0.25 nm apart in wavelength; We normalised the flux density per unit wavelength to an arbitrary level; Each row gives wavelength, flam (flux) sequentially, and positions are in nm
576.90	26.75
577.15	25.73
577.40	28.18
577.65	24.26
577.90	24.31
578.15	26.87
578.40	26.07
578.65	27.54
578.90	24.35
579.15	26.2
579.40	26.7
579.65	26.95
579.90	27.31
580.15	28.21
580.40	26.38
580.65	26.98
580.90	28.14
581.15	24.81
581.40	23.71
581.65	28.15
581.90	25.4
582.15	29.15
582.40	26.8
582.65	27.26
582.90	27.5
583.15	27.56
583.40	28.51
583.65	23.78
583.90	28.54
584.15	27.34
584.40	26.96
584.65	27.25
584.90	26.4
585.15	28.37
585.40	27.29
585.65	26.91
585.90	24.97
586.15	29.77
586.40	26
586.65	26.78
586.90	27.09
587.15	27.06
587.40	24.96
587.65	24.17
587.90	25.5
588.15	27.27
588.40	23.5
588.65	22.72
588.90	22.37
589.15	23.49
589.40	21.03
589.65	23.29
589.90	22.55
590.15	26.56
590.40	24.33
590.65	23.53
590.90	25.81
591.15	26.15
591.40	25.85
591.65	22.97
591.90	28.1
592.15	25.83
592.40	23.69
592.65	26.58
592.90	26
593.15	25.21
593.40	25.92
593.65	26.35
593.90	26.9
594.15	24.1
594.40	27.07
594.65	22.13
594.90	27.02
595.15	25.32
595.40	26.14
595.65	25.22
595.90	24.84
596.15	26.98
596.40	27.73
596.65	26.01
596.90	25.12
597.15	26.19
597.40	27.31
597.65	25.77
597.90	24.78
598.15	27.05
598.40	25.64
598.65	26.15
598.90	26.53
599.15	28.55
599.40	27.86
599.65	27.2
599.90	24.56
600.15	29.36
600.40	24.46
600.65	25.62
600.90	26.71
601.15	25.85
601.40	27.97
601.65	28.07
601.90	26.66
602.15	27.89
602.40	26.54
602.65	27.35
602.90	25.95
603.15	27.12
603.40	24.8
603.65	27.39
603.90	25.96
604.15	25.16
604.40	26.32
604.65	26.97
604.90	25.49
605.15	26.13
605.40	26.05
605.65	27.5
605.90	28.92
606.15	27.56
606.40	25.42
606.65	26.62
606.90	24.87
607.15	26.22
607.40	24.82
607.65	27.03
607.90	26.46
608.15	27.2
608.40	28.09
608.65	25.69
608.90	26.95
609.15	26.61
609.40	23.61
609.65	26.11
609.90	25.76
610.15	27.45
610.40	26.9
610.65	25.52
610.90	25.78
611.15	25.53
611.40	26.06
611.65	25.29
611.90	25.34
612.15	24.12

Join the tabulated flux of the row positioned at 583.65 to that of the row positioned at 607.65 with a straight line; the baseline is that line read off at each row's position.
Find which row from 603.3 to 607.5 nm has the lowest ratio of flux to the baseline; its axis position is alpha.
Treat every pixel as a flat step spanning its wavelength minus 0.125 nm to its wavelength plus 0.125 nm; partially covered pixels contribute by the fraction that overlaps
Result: 607.40 nm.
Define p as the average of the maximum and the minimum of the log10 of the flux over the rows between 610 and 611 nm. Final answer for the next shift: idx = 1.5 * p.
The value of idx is 2.13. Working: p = 1.423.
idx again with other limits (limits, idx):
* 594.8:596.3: 2.12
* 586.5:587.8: 2.11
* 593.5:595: 2.08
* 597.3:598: 2.12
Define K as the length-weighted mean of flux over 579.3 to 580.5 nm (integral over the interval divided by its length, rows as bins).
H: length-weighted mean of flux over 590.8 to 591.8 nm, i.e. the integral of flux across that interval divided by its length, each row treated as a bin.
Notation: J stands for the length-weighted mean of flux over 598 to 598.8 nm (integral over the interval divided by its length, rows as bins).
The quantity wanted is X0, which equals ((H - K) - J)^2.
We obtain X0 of 791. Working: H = 25.3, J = 26.2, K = 27.1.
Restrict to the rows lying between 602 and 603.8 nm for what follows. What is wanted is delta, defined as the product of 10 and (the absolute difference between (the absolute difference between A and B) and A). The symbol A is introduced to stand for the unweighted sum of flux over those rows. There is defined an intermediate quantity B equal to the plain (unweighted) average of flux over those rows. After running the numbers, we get 267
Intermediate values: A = 187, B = 26.7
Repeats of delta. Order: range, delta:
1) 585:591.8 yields 252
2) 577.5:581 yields 264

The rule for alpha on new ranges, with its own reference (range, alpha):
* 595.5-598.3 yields 597.90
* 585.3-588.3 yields 587.65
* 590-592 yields 591.65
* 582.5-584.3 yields 583.65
